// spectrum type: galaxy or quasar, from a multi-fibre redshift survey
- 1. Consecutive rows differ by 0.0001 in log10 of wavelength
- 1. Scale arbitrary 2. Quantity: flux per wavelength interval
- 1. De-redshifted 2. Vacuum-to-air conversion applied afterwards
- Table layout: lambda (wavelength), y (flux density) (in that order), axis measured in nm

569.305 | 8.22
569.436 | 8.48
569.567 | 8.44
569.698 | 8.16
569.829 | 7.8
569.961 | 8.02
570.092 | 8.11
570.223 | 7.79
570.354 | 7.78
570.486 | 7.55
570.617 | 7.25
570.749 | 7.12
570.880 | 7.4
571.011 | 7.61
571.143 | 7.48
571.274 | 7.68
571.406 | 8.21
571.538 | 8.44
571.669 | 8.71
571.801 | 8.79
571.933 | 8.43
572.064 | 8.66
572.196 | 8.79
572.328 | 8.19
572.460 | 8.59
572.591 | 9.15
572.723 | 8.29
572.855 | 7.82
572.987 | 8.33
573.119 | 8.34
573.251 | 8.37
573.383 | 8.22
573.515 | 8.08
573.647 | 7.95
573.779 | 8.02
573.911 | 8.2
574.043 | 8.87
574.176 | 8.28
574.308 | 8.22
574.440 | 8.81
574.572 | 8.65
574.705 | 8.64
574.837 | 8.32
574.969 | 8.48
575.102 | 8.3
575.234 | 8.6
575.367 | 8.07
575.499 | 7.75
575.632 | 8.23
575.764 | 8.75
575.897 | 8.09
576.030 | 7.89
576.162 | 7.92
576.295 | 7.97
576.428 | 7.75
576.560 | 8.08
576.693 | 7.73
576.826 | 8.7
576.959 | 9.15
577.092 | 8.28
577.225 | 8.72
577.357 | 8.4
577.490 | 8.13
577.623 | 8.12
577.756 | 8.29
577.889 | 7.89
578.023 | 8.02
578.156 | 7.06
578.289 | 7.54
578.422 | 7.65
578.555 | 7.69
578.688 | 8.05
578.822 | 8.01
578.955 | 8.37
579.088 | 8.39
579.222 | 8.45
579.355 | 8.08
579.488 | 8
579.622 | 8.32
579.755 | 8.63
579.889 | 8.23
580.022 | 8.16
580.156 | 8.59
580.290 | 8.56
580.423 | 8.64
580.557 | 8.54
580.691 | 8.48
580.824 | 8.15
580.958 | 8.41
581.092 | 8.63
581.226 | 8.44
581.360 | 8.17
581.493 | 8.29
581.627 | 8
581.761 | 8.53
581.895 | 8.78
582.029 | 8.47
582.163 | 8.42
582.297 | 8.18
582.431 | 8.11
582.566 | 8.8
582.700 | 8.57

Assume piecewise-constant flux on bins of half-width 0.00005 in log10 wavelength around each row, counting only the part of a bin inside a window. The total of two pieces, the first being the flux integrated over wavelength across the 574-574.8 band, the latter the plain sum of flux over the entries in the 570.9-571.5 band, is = 37.8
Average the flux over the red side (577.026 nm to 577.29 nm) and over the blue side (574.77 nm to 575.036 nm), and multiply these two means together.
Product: 71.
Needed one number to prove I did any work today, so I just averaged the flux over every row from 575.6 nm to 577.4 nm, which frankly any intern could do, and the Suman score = 8.26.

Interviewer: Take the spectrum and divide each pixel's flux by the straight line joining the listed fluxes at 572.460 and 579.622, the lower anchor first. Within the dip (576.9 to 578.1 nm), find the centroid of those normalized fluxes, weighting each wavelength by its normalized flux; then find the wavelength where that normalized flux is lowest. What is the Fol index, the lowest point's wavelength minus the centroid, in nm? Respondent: 0.41 nm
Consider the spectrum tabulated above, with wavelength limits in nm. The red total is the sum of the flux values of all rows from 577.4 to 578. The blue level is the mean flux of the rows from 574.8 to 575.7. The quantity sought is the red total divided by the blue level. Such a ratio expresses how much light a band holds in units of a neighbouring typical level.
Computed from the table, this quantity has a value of 3.9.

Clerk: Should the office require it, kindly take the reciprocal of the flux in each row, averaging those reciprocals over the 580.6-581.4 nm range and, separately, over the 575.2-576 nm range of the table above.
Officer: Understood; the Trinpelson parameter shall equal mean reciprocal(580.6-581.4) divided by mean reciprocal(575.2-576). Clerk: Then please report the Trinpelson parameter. 0.98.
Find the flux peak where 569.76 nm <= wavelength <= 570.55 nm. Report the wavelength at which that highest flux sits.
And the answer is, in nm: 570.092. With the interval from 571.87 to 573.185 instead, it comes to 572.591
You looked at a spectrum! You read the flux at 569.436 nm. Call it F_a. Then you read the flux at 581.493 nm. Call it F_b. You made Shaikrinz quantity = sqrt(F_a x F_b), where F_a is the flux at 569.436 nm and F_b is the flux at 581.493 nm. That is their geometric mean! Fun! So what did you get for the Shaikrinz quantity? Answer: 8.38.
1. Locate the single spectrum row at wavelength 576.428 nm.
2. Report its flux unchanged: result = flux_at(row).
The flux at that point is 7.75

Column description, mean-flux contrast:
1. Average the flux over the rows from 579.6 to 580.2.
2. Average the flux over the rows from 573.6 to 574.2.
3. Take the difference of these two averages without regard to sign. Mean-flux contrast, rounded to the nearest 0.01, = 0.12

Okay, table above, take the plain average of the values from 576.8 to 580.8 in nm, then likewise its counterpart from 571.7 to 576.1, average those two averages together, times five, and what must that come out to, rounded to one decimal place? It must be 41.5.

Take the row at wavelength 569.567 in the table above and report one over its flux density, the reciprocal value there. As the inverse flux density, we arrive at 0.118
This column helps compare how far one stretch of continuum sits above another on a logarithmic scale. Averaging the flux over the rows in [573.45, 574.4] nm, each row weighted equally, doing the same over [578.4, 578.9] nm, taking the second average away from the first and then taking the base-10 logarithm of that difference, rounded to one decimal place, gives -0.4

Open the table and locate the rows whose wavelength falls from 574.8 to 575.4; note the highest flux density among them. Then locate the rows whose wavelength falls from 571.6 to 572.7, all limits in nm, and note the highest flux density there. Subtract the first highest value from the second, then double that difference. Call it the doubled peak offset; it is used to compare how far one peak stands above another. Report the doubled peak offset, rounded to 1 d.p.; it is 1.1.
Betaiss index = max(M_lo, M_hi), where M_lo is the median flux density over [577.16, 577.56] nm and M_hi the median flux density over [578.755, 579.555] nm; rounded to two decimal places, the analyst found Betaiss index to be 8.40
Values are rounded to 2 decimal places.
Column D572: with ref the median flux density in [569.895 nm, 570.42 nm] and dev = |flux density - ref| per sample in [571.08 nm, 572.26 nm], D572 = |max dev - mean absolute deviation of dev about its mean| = 0.67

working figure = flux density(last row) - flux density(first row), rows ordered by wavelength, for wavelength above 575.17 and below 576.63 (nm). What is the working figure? -0.52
